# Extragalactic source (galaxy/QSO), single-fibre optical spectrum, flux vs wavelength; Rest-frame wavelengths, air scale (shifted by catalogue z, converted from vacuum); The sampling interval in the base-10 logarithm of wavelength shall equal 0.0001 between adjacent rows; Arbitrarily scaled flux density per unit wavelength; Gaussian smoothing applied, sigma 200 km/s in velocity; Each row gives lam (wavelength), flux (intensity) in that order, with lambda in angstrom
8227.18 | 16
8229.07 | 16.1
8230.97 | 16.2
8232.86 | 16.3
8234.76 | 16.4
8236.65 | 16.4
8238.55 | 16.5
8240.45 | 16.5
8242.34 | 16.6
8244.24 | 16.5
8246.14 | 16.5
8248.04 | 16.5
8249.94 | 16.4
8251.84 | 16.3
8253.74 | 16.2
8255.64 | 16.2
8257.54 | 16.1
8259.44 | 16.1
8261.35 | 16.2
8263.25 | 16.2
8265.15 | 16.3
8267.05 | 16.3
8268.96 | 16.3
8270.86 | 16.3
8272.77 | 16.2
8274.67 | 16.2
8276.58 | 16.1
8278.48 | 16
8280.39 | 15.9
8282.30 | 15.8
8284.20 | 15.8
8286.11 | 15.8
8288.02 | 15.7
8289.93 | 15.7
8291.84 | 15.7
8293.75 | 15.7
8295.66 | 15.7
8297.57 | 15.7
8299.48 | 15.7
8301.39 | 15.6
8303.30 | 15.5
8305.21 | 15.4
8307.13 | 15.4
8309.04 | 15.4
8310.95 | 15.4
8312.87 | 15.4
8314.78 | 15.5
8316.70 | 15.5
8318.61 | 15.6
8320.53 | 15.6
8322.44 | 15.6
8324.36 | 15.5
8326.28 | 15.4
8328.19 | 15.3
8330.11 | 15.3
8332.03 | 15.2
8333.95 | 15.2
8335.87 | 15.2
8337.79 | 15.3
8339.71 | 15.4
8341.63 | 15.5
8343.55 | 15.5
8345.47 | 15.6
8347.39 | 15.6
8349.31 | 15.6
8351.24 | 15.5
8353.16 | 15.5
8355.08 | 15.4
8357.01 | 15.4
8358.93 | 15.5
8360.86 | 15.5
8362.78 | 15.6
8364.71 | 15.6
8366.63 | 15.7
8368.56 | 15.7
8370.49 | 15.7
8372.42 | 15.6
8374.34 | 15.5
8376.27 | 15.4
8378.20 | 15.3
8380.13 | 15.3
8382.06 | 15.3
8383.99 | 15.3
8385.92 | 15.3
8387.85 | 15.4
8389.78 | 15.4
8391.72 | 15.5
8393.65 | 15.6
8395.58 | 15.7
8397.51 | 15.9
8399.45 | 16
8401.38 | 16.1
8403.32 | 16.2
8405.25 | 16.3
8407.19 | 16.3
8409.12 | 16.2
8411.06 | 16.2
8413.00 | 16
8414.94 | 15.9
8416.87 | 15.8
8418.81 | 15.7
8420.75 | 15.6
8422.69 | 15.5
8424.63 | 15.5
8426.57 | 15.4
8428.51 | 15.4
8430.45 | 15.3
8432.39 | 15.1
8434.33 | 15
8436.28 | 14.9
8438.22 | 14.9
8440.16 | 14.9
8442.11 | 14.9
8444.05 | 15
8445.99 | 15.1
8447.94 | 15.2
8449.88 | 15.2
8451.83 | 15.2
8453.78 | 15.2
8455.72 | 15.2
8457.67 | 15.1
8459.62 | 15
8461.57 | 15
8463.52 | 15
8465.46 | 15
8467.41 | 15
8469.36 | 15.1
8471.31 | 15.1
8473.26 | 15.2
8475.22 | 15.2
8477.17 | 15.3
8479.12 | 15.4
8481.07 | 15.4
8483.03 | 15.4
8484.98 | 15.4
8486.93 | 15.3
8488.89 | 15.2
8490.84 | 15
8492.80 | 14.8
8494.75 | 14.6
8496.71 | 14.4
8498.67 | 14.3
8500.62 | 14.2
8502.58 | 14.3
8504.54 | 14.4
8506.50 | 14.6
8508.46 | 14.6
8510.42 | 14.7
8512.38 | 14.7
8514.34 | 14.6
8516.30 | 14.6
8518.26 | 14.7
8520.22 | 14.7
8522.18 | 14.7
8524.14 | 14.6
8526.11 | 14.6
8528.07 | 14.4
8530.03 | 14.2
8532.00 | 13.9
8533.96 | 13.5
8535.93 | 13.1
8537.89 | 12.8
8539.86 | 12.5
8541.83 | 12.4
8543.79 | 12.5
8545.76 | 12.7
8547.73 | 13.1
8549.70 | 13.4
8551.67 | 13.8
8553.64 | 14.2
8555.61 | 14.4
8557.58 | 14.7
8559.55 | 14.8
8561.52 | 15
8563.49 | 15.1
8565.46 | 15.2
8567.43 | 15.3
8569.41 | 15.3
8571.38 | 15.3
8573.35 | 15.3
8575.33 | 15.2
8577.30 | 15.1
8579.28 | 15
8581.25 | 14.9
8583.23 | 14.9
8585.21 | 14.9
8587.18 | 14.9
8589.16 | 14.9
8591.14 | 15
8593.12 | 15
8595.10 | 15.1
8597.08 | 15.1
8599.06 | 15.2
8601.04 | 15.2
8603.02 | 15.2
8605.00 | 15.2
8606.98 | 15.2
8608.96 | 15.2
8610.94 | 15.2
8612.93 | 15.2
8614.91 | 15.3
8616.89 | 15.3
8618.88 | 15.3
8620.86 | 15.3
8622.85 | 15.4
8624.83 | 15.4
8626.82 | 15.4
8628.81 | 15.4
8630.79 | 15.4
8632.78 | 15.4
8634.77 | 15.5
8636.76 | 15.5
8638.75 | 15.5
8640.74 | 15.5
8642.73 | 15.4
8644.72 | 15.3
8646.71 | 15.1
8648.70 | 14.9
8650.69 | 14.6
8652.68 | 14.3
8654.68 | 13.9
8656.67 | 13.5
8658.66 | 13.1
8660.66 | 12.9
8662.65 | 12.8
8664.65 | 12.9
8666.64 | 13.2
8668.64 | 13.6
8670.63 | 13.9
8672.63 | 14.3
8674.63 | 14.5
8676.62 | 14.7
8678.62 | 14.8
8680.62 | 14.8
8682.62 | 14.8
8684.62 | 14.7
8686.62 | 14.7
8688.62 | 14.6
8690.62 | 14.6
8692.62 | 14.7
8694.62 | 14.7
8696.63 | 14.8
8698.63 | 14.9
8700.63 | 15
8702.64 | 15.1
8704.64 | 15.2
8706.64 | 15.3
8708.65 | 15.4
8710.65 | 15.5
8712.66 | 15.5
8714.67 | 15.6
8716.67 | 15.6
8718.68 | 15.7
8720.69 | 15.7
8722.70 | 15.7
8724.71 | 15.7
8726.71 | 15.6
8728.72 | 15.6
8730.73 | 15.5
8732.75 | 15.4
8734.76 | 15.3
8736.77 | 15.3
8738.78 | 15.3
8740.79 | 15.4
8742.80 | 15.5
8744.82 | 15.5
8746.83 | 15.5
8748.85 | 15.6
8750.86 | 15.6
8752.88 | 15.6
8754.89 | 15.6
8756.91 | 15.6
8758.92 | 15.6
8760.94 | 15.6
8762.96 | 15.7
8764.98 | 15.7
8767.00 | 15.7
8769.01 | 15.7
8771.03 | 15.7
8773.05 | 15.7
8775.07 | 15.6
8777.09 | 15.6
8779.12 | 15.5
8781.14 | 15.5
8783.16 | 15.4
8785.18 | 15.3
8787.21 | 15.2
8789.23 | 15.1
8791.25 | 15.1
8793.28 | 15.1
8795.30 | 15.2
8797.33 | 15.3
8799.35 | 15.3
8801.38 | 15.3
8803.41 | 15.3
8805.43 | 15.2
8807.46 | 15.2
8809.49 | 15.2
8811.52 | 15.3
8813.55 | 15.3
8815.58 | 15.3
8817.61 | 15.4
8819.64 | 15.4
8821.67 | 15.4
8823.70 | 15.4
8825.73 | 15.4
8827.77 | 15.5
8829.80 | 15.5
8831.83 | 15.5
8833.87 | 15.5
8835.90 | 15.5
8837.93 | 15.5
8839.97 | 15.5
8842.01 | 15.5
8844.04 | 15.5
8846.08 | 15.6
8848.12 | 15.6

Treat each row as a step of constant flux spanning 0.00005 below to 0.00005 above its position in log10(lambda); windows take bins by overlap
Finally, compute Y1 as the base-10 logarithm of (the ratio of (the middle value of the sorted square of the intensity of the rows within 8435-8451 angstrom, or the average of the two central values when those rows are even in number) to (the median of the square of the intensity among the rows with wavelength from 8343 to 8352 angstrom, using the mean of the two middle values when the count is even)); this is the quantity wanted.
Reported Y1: -0.04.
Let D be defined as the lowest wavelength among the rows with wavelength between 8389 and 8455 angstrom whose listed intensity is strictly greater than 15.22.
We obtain 8389.78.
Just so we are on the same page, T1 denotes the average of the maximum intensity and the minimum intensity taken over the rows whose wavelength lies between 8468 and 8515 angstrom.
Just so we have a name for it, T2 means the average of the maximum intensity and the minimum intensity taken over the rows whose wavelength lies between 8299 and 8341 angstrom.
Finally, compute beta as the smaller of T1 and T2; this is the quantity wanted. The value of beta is 14.8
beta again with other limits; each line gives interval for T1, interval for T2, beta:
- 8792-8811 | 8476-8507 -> 14.8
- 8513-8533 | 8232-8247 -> 14.3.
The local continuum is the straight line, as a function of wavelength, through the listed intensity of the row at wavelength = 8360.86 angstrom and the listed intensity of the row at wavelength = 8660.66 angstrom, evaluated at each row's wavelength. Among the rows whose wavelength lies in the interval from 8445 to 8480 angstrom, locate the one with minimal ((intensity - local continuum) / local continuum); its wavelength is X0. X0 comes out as 8445.99 angstrom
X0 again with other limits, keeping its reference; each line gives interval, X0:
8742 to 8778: 8742.80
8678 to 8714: 8688.62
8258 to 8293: 8288.02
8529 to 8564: 8541.83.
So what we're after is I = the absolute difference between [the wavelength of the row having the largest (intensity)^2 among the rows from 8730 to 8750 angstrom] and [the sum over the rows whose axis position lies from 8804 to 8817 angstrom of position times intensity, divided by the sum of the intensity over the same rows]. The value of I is 61.7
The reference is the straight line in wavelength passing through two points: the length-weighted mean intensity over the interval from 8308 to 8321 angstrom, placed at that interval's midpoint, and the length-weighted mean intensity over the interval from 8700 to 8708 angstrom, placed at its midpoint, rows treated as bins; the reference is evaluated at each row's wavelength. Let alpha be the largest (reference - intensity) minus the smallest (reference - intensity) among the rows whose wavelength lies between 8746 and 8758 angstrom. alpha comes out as 0.11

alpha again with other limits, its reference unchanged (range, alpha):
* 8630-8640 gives 0.11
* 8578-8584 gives 0.10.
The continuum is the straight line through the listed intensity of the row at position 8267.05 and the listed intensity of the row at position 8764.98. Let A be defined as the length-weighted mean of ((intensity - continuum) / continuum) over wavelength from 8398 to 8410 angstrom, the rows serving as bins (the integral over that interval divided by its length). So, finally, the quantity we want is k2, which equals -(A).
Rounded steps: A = 0.00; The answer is -0.002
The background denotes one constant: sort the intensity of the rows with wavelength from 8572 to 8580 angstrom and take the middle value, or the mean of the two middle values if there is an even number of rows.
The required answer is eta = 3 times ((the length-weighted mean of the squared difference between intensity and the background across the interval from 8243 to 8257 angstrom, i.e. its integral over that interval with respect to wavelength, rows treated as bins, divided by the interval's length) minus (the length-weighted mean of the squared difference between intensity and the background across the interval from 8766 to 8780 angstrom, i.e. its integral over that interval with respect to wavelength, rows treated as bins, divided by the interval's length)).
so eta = 3.8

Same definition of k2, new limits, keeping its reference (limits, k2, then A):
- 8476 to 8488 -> 0.042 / -0.04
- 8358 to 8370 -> 0.036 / -0.04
